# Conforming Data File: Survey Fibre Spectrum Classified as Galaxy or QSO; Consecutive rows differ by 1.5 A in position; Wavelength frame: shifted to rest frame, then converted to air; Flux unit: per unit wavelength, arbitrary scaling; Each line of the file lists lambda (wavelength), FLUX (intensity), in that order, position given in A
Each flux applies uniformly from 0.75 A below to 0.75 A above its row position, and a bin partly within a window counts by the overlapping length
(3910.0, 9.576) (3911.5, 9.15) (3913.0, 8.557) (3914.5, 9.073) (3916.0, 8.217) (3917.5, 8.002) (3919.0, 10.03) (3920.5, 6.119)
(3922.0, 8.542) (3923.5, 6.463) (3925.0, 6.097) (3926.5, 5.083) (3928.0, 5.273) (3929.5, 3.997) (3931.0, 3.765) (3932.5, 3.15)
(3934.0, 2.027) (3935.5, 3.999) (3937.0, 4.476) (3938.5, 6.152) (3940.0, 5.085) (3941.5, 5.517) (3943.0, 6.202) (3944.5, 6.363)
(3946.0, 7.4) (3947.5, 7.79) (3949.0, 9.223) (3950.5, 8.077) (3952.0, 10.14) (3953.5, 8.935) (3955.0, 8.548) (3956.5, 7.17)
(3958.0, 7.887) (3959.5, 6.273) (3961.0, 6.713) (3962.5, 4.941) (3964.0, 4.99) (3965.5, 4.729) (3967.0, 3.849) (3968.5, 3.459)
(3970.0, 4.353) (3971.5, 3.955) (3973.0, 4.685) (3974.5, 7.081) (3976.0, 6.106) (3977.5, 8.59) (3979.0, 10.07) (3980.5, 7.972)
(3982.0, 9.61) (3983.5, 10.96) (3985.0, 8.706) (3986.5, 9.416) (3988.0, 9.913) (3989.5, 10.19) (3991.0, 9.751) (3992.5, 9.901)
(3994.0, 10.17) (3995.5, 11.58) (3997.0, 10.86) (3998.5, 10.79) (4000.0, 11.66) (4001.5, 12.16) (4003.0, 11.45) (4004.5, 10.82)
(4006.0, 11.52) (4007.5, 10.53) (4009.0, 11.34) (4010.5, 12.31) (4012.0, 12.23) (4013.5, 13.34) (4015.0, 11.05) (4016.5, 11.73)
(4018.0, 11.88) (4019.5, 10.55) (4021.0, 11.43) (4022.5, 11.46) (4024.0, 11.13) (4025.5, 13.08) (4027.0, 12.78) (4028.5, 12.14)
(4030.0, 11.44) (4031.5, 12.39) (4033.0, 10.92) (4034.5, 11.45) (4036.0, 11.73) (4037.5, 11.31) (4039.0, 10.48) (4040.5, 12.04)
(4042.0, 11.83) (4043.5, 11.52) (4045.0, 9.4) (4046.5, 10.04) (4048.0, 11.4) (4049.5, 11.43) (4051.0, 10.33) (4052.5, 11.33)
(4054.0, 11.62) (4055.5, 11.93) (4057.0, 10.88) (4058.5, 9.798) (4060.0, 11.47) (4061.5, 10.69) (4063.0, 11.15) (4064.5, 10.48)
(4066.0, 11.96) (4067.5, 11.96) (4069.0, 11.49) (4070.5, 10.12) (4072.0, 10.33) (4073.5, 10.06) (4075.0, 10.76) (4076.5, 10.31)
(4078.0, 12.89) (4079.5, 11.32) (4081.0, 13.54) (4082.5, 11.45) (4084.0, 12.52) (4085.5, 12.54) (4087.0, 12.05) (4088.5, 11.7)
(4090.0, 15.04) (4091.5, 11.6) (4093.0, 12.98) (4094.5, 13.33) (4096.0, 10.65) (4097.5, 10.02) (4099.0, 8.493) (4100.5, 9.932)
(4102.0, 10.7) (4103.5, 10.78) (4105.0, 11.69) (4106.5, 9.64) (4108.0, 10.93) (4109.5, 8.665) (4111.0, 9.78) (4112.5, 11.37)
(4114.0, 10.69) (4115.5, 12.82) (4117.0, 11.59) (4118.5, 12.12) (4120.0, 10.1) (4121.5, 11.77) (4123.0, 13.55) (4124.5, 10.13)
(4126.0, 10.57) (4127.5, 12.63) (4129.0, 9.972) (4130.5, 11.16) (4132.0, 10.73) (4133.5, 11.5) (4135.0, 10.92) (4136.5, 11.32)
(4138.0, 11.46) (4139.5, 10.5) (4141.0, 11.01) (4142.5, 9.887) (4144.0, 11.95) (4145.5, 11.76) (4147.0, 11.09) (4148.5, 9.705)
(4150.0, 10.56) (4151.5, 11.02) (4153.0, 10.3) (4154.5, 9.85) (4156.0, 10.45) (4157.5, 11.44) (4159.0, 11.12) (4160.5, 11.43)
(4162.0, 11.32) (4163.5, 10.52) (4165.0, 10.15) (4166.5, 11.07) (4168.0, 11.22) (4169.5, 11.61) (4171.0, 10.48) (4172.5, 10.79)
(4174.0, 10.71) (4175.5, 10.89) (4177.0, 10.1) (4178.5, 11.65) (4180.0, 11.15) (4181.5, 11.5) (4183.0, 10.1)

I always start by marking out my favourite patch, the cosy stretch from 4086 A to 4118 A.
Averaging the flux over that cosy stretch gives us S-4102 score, 11.2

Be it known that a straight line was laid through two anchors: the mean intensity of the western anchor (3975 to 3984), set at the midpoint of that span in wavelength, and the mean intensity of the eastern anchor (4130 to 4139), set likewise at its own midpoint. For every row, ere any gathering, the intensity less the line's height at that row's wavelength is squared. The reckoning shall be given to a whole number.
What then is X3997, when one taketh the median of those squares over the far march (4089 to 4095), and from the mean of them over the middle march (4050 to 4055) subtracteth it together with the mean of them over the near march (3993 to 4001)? -9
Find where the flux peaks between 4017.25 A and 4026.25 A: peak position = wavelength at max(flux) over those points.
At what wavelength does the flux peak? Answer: 4025.5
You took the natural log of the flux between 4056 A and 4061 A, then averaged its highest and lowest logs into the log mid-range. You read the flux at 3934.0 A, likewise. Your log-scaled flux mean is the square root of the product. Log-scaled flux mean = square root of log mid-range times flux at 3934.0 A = 2.2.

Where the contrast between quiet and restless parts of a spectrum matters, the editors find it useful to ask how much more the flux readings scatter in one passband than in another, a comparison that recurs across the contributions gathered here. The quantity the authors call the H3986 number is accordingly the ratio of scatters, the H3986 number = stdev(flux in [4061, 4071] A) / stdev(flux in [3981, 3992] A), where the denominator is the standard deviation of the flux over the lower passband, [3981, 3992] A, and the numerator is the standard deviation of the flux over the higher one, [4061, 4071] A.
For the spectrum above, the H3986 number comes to 1.0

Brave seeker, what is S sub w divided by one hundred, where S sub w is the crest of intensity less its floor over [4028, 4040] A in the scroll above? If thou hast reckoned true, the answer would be 0.019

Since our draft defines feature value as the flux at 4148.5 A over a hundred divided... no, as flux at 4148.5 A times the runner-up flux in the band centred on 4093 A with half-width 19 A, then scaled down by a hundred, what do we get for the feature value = 1.3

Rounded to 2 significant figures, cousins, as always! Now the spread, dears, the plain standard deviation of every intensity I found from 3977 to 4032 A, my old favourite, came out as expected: 1.2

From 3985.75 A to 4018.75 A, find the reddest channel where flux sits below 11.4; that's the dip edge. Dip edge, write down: 4015.0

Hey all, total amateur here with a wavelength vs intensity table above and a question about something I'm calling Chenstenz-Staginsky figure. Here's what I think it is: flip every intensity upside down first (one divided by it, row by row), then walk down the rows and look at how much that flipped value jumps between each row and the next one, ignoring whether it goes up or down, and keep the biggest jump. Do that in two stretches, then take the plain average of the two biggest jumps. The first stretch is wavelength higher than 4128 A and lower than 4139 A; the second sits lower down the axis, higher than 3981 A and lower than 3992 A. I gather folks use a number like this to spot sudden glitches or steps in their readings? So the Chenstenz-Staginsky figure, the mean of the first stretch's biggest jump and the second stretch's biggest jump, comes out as 0.017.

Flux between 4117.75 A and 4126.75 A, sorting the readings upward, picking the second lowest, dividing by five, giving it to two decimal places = 2.03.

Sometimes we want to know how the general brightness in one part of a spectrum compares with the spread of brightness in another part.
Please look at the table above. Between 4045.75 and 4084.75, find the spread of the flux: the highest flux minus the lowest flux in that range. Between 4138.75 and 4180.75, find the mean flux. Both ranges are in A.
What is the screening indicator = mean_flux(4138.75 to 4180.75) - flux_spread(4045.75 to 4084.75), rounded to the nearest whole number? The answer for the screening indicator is 7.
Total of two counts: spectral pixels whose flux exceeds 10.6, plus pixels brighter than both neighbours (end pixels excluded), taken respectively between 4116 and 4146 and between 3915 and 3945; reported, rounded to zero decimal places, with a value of 18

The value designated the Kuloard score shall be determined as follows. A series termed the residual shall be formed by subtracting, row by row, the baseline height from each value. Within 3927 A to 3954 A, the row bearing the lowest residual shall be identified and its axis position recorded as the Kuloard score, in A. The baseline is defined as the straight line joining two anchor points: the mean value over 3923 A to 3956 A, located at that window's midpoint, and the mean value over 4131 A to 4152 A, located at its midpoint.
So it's 3934.0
